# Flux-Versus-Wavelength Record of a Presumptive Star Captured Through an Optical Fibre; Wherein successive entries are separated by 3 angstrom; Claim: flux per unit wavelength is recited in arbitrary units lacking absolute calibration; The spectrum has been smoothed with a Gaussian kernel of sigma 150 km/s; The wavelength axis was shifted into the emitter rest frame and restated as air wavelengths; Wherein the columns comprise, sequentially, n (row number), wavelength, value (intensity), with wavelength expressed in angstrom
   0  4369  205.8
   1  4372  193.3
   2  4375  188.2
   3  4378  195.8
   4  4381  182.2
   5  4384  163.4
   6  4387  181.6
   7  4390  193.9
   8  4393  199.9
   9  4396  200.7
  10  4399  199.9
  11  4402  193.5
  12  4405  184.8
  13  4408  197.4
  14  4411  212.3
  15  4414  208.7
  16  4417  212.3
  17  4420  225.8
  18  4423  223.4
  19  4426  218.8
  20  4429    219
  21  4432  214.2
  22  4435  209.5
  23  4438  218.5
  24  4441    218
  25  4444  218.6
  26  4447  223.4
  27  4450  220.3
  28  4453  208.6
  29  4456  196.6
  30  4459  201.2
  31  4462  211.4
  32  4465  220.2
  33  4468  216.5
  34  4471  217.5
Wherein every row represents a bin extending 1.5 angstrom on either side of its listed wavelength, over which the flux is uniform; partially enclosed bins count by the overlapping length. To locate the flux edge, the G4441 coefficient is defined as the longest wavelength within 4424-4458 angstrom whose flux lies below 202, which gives 4456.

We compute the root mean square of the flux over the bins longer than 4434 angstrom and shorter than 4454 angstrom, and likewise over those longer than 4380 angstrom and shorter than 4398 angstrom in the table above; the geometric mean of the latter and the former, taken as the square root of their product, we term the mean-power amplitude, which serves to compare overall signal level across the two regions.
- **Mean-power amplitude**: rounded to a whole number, 202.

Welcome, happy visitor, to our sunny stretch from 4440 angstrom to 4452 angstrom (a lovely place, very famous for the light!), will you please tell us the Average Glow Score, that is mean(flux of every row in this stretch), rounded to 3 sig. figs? 220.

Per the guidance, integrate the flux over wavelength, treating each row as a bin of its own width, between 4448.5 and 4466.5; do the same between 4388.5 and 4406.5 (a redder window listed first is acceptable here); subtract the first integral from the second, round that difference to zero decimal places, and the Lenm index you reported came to -257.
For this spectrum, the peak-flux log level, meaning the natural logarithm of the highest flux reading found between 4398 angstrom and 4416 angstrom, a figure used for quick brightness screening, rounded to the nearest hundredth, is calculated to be 5.36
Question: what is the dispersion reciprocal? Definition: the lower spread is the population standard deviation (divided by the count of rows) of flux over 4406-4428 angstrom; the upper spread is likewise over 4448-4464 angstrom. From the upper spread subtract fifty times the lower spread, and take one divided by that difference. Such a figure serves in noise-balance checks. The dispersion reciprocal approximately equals -0.0023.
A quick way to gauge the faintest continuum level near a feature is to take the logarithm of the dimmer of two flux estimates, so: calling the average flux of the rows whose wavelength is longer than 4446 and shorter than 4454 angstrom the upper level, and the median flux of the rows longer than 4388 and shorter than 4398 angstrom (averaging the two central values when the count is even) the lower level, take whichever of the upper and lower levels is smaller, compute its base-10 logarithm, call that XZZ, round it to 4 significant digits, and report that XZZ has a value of 2.301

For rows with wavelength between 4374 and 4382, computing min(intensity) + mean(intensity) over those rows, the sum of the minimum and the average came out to 371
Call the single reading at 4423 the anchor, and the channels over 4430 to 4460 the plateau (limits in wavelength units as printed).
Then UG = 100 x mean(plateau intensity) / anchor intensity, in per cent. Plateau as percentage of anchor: 95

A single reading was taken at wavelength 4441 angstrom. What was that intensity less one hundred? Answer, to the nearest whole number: 118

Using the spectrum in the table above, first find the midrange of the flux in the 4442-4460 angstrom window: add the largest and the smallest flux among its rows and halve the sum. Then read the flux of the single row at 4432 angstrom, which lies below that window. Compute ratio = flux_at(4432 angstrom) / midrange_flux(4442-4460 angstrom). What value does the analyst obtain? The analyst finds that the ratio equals 1.02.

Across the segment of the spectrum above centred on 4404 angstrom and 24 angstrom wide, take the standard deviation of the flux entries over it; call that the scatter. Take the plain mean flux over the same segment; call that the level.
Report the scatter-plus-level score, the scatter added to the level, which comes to 208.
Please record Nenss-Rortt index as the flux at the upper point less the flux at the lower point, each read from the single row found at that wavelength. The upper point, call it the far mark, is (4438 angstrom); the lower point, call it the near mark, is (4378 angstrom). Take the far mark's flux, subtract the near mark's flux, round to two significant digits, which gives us 23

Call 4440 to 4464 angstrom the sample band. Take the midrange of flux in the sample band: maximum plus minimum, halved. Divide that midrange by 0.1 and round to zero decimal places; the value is 2100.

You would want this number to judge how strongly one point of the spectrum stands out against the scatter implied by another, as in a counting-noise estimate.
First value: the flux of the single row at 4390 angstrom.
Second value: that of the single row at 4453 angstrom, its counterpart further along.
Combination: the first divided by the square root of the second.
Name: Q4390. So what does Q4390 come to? 13.4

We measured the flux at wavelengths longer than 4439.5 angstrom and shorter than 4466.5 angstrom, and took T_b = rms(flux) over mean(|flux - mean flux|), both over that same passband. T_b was 28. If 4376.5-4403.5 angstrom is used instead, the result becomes 20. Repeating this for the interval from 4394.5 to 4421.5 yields 21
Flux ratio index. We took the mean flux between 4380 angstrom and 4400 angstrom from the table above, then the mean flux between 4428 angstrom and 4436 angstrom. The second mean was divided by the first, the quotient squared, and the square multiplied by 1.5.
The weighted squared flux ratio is 1.9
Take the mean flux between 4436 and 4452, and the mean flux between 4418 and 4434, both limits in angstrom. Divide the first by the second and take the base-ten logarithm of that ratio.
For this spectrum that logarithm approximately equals -0.001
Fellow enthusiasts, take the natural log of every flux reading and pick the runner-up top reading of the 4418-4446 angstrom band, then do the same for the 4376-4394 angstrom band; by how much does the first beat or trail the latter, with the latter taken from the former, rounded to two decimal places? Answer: 0.13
